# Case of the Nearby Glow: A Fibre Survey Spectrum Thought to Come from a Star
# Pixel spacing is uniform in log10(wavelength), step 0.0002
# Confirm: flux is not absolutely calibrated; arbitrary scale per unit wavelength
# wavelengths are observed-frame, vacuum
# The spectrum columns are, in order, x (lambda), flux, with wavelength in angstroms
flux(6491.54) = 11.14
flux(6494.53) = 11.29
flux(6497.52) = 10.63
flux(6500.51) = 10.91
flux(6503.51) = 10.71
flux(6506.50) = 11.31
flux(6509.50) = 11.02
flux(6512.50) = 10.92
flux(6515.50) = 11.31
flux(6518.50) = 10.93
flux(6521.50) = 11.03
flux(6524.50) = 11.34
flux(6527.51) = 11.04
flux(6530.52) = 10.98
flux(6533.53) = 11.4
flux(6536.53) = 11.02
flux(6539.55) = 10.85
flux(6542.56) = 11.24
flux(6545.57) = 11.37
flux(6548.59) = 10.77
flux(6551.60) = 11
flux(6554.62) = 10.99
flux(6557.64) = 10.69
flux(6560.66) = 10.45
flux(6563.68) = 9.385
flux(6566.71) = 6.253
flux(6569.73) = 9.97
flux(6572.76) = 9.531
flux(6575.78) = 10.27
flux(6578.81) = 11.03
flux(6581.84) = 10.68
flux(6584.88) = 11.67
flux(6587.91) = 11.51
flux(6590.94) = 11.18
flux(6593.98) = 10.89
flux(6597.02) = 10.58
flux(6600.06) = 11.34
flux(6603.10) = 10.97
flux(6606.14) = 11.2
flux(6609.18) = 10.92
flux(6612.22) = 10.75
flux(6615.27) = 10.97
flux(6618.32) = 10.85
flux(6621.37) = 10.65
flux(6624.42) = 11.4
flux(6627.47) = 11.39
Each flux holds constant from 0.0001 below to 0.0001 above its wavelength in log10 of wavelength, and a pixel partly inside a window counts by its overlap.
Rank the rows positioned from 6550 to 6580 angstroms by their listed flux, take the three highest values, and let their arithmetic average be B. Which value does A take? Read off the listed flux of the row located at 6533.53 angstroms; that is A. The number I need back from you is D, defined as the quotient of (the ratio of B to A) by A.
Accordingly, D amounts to 0.0847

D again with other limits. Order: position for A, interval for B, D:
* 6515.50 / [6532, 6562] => 0.0886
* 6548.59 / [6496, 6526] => 0.0976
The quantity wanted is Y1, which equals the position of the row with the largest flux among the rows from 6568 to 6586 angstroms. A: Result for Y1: 6584.88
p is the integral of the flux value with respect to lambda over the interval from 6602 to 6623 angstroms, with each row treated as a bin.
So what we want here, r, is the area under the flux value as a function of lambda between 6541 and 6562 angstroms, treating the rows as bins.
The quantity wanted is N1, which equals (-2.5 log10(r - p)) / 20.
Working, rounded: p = 229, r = 230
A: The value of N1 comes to 0.02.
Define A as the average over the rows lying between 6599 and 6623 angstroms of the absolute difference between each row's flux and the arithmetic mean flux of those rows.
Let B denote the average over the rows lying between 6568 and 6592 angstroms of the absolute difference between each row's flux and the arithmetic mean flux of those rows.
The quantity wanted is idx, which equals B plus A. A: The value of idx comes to 0.8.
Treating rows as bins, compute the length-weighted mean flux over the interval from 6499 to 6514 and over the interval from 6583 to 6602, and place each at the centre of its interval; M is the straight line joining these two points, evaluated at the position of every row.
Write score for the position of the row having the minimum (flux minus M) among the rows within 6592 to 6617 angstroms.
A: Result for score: 6597.02 angstroms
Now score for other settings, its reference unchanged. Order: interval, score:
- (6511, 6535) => 6518.50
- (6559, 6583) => 6566.71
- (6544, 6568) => 6566.71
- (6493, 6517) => 6497.52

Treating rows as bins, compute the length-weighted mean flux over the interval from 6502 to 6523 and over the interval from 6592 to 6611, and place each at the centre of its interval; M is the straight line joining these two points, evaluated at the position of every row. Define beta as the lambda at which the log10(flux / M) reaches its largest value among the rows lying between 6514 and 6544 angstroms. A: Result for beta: 6533.53 angstroms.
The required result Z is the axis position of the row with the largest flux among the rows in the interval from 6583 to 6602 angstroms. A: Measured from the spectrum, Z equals 6584.88 angstroms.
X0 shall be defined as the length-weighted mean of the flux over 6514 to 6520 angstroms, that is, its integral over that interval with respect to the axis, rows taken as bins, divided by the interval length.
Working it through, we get 11.1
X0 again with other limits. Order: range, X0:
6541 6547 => 11.3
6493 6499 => 11.0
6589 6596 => 11.0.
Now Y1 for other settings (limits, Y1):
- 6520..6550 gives 6533.53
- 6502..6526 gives 6524.50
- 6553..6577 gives 6554.62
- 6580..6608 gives 6584.88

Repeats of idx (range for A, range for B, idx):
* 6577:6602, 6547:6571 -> 1.4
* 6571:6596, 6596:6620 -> 0.7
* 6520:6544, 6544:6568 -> 1.3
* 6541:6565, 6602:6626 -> 0.6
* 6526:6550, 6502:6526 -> 0.4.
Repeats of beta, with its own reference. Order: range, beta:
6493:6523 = 6515.50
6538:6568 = 6545.57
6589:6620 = 6600.06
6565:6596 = 6584.88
